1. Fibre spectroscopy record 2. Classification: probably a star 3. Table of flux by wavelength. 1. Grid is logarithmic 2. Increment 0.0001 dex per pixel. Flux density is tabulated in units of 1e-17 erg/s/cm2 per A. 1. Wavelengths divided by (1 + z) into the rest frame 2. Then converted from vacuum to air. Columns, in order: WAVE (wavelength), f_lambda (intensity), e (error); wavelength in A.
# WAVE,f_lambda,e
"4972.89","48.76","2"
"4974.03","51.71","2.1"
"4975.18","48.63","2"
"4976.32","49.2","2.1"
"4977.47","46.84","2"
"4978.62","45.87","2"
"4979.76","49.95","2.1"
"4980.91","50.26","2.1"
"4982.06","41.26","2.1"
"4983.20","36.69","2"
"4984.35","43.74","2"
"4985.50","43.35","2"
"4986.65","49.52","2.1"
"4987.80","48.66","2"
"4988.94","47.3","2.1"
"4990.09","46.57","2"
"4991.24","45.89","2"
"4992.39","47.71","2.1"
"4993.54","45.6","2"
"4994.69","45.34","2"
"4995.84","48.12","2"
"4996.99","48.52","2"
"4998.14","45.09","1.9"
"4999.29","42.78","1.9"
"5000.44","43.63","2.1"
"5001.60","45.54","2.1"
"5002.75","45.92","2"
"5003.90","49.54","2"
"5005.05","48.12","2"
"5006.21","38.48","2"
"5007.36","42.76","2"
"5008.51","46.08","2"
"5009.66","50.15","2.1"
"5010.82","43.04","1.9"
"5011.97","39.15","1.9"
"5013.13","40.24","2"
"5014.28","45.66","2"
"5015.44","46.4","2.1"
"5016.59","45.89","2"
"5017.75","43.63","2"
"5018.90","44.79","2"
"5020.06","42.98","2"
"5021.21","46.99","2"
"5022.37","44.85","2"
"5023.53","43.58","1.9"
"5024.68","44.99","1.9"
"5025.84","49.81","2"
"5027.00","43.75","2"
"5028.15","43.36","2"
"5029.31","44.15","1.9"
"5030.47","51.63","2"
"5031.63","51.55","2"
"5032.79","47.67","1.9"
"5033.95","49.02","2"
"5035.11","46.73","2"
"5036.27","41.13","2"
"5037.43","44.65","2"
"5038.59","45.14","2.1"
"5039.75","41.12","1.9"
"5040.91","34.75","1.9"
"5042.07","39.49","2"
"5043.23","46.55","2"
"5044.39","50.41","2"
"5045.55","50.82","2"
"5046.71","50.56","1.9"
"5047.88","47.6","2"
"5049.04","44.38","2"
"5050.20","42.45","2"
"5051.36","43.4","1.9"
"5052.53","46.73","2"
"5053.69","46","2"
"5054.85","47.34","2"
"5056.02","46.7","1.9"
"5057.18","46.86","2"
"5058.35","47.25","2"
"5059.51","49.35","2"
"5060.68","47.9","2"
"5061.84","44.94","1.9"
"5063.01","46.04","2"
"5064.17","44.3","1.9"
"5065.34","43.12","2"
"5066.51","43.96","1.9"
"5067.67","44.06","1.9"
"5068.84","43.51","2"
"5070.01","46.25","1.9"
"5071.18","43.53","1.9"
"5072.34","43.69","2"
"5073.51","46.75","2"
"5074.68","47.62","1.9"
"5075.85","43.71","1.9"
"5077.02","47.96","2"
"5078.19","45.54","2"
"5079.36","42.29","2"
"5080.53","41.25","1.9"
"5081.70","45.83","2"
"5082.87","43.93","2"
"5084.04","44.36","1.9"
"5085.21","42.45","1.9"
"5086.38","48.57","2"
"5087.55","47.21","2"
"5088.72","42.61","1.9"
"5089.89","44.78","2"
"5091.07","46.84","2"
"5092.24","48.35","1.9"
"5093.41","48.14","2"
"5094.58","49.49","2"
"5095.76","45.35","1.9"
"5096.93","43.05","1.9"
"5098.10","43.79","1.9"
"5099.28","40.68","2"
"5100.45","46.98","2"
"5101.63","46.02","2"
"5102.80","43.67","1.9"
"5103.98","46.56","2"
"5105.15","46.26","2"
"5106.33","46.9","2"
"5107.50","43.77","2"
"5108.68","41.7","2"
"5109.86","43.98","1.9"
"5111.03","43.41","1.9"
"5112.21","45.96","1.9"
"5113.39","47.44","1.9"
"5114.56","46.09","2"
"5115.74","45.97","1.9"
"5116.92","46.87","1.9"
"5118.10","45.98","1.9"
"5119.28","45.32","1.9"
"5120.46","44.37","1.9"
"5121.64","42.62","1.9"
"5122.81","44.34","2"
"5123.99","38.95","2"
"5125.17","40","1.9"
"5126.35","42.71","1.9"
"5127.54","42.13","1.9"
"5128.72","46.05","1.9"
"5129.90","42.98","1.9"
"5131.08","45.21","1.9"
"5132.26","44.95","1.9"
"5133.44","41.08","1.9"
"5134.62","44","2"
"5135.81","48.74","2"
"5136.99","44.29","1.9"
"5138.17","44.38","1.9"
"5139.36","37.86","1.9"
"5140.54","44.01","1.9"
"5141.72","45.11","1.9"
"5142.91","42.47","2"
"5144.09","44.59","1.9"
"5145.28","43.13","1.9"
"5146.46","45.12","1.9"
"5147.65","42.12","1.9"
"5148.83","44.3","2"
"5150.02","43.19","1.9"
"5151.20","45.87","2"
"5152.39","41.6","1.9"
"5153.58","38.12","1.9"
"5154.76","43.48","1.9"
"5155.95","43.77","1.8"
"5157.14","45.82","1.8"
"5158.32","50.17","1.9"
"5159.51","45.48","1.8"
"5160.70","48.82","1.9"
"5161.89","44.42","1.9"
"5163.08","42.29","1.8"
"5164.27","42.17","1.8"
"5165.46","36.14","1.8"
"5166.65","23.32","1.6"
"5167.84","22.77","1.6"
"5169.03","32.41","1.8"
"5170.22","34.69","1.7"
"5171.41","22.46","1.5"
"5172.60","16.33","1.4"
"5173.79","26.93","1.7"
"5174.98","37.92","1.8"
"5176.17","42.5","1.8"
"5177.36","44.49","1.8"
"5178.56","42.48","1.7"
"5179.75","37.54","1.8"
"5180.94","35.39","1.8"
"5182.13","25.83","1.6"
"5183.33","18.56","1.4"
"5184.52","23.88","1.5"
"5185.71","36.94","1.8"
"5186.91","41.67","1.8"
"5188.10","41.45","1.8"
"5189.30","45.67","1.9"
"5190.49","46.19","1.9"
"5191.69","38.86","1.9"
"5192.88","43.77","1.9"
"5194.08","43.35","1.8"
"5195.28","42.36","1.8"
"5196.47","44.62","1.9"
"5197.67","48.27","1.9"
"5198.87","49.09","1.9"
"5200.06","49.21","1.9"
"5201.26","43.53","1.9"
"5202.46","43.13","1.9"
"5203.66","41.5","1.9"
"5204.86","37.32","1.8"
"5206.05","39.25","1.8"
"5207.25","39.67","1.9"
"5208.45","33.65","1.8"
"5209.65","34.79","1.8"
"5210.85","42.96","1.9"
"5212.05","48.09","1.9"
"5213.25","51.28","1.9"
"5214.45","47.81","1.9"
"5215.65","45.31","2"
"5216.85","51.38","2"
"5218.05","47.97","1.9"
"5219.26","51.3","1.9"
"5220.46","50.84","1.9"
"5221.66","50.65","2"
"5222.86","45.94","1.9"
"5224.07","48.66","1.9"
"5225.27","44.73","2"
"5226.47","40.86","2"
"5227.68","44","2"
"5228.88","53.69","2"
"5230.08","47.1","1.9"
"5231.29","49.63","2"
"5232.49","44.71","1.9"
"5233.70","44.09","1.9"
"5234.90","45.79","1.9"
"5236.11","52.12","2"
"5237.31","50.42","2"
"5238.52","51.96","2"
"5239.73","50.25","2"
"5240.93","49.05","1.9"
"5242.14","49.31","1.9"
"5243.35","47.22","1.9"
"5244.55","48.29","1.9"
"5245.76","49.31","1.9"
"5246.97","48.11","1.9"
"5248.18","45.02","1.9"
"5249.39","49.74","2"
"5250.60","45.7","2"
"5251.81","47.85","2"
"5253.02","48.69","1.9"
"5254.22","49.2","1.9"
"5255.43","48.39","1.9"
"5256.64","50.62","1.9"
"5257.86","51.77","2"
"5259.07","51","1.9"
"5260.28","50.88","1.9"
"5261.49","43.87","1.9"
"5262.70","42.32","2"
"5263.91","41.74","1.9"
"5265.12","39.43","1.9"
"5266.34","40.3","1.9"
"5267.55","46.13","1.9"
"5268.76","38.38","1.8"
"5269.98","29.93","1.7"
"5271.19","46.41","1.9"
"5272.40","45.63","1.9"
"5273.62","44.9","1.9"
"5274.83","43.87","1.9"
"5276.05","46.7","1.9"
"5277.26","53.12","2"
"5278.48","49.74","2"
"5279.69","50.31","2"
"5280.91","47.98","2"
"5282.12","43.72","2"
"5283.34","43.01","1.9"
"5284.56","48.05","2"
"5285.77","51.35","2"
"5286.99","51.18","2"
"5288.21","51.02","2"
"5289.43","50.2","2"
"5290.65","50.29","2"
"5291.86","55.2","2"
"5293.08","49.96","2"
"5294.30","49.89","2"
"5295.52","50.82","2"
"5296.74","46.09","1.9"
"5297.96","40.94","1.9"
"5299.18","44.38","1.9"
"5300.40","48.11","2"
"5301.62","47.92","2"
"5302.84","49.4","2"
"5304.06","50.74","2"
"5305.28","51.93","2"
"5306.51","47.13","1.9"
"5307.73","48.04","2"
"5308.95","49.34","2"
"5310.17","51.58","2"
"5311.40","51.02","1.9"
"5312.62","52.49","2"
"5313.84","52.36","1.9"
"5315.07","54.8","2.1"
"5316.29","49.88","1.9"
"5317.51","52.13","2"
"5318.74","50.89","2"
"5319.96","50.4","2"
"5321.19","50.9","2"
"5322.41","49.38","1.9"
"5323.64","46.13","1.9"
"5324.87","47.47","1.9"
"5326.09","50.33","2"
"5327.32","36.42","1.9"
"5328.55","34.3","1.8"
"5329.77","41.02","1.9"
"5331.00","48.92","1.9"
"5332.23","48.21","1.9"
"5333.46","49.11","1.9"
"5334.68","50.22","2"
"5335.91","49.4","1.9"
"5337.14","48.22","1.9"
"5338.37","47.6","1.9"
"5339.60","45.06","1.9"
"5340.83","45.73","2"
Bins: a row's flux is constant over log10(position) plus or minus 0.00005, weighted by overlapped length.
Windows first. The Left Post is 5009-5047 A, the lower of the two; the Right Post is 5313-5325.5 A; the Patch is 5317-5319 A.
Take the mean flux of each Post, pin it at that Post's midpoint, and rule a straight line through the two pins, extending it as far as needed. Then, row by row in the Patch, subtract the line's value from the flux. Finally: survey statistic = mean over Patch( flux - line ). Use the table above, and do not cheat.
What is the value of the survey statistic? 1.1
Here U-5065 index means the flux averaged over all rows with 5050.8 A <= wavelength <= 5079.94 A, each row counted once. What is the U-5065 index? 46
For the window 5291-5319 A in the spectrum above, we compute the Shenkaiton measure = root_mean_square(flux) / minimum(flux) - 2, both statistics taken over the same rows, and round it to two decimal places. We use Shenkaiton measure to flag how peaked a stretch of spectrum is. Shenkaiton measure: -0.78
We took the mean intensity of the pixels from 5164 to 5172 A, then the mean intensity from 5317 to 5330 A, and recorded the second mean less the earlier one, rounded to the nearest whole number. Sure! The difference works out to 16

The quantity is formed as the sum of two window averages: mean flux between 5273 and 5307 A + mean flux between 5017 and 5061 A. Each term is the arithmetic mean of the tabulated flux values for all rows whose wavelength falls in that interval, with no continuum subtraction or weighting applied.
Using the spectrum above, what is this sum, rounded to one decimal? 94.3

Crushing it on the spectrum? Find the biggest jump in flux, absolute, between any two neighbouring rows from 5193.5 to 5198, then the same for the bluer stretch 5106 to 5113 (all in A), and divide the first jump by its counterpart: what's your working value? 1.2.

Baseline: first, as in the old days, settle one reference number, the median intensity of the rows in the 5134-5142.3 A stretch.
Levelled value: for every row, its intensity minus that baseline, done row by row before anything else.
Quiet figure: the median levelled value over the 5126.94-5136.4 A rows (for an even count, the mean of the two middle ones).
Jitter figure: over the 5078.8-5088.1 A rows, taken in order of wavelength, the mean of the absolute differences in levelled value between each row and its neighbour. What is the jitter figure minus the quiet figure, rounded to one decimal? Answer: 2.3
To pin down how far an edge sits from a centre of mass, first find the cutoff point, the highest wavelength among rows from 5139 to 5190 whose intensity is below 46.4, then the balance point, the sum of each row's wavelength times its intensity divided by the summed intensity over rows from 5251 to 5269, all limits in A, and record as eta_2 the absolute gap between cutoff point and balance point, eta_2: 70.6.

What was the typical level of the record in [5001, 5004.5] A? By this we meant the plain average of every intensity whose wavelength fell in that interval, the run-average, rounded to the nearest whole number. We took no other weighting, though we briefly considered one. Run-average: 47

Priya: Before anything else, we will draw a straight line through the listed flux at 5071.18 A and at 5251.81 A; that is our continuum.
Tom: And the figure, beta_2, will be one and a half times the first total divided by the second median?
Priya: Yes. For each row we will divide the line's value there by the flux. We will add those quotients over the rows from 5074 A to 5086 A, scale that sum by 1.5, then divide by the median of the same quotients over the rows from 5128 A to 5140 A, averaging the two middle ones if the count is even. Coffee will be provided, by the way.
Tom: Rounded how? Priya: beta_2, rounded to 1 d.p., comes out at 14.5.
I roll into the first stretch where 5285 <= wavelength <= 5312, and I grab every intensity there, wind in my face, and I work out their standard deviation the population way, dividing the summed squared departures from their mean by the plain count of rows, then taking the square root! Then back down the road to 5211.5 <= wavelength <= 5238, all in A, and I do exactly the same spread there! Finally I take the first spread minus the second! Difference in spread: -0.3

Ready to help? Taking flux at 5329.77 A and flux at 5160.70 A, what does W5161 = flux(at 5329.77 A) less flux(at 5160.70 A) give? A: -8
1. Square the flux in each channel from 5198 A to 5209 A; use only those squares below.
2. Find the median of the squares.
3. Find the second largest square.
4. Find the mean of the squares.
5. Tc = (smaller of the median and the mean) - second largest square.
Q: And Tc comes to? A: -688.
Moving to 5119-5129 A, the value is -230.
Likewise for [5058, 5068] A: -275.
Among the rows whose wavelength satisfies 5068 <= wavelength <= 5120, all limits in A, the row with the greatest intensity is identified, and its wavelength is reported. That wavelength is 5094.58 A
